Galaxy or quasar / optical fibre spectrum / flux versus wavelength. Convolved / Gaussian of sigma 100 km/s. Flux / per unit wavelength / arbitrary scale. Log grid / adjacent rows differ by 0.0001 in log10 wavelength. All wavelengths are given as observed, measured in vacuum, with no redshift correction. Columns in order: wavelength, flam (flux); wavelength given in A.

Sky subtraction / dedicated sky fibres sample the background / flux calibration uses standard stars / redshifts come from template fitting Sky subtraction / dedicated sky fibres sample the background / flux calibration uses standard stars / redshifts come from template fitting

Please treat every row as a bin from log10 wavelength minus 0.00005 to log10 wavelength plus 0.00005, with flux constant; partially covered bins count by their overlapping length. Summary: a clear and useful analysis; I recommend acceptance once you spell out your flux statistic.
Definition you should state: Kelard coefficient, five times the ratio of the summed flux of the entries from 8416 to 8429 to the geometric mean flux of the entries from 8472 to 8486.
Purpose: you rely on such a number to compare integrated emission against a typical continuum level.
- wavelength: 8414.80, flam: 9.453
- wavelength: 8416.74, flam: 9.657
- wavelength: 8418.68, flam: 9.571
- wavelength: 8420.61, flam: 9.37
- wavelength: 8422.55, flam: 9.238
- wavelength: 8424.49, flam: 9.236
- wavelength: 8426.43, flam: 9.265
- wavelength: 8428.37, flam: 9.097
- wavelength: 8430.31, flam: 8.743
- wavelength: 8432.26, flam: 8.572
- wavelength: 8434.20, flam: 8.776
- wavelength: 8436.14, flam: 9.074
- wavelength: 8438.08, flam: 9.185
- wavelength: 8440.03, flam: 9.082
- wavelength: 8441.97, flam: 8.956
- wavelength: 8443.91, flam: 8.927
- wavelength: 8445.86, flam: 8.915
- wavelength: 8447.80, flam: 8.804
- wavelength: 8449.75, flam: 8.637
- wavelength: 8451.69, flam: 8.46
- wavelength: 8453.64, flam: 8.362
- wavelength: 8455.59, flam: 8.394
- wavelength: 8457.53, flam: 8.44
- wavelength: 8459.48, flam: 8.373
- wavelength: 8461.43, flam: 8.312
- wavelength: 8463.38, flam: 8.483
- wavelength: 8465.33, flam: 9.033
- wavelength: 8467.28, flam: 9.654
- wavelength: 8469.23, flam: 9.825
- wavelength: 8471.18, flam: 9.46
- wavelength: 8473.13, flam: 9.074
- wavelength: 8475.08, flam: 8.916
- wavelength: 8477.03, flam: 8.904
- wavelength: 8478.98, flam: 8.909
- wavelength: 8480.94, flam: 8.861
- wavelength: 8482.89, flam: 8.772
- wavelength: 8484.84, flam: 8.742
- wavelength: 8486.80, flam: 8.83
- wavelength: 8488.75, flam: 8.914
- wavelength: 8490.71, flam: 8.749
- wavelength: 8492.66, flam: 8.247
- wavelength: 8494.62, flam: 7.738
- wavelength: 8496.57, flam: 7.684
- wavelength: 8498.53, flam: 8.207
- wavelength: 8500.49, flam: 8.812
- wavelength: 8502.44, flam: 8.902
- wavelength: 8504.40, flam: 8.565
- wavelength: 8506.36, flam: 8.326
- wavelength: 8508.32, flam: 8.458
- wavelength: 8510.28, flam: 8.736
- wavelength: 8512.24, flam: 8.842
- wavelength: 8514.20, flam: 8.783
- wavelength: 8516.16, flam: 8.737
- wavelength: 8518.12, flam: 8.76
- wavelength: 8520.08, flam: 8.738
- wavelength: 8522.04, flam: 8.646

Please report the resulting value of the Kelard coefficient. 36.8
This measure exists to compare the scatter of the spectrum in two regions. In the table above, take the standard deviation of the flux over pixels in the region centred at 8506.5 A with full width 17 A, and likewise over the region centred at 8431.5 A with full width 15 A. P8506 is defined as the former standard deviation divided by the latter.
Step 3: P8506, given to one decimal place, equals 1.0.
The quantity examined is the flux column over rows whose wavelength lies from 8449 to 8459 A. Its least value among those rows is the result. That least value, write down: 8.362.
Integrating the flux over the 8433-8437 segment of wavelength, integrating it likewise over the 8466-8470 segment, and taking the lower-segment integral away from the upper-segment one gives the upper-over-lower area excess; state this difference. 3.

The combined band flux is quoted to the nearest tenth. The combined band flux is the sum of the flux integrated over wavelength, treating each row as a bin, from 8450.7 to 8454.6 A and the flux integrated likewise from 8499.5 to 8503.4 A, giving 67.4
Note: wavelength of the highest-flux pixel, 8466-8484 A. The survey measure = 8469.23 A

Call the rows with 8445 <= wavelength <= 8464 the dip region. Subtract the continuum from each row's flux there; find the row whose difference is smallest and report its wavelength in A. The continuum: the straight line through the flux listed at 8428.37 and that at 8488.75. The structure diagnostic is 8461.43 A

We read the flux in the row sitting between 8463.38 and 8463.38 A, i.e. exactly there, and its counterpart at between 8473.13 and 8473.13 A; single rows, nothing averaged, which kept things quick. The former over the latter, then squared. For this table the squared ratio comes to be 0.87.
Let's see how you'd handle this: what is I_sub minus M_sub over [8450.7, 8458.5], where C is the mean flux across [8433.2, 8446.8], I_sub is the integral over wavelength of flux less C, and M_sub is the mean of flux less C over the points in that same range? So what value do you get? -3.9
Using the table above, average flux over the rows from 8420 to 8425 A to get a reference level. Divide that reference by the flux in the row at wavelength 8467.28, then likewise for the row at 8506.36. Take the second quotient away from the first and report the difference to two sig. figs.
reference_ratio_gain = -0.15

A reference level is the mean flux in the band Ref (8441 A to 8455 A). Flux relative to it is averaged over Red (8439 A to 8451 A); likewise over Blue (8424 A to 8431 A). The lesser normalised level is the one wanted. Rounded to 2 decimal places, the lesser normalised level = 1.02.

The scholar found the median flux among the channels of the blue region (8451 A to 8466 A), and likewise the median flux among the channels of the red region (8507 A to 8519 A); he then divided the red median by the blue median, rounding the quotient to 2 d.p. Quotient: 1.04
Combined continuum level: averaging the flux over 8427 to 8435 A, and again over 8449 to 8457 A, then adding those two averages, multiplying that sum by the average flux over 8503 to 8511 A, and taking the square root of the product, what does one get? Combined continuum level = 12.1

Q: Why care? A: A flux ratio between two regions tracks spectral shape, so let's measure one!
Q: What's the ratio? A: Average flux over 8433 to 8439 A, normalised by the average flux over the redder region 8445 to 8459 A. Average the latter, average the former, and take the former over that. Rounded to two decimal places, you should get 1.05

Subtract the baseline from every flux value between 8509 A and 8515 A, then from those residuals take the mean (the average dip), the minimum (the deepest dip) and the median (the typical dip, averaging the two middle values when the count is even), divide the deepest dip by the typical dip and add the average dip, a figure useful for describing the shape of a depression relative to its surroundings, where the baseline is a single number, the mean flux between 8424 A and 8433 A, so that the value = 1.0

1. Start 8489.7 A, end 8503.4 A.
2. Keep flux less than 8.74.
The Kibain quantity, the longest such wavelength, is 8498.53 A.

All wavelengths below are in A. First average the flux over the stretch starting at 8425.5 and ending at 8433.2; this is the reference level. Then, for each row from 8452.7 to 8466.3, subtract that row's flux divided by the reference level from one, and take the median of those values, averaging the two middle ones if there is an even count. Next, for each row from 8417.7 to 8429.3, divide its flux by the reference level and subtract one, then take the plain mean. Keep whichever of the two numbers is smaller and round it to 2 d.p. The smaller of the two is 0.04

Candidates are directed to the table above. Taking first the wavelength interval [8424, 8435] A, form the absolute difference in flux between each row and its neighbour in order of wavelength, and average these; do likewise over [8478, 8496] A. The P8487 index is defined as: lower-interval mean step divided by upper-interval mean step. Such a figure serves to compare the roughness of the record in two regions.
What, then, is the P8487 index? 0.98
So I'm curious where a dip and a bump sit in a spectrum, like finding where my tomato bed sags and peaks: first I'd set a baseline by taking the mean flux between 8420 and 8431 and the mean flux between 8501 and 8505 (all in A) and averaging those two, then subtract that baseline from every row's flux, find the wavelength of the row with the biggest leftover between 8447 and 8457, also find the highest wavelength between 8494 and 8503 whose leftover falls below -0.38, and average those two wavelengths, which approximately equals 8473.2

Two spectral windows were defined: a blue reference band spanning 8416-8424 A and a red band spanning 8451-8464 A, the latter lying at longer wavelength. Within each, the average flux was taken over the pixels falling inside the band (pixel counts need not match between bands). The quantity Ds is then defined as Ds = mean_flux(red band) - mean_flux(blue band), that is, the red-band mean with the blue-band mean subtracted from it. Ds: -1.1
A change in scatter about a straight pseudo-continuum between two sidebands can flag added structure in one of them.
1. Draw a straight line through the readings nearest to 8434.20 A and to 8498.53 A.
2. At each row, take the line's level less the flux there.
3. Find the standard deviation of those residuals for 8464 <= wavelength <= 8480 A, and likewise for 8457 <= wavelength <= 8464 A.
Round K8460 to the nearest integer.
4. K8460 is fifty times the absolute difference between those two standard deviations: 13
